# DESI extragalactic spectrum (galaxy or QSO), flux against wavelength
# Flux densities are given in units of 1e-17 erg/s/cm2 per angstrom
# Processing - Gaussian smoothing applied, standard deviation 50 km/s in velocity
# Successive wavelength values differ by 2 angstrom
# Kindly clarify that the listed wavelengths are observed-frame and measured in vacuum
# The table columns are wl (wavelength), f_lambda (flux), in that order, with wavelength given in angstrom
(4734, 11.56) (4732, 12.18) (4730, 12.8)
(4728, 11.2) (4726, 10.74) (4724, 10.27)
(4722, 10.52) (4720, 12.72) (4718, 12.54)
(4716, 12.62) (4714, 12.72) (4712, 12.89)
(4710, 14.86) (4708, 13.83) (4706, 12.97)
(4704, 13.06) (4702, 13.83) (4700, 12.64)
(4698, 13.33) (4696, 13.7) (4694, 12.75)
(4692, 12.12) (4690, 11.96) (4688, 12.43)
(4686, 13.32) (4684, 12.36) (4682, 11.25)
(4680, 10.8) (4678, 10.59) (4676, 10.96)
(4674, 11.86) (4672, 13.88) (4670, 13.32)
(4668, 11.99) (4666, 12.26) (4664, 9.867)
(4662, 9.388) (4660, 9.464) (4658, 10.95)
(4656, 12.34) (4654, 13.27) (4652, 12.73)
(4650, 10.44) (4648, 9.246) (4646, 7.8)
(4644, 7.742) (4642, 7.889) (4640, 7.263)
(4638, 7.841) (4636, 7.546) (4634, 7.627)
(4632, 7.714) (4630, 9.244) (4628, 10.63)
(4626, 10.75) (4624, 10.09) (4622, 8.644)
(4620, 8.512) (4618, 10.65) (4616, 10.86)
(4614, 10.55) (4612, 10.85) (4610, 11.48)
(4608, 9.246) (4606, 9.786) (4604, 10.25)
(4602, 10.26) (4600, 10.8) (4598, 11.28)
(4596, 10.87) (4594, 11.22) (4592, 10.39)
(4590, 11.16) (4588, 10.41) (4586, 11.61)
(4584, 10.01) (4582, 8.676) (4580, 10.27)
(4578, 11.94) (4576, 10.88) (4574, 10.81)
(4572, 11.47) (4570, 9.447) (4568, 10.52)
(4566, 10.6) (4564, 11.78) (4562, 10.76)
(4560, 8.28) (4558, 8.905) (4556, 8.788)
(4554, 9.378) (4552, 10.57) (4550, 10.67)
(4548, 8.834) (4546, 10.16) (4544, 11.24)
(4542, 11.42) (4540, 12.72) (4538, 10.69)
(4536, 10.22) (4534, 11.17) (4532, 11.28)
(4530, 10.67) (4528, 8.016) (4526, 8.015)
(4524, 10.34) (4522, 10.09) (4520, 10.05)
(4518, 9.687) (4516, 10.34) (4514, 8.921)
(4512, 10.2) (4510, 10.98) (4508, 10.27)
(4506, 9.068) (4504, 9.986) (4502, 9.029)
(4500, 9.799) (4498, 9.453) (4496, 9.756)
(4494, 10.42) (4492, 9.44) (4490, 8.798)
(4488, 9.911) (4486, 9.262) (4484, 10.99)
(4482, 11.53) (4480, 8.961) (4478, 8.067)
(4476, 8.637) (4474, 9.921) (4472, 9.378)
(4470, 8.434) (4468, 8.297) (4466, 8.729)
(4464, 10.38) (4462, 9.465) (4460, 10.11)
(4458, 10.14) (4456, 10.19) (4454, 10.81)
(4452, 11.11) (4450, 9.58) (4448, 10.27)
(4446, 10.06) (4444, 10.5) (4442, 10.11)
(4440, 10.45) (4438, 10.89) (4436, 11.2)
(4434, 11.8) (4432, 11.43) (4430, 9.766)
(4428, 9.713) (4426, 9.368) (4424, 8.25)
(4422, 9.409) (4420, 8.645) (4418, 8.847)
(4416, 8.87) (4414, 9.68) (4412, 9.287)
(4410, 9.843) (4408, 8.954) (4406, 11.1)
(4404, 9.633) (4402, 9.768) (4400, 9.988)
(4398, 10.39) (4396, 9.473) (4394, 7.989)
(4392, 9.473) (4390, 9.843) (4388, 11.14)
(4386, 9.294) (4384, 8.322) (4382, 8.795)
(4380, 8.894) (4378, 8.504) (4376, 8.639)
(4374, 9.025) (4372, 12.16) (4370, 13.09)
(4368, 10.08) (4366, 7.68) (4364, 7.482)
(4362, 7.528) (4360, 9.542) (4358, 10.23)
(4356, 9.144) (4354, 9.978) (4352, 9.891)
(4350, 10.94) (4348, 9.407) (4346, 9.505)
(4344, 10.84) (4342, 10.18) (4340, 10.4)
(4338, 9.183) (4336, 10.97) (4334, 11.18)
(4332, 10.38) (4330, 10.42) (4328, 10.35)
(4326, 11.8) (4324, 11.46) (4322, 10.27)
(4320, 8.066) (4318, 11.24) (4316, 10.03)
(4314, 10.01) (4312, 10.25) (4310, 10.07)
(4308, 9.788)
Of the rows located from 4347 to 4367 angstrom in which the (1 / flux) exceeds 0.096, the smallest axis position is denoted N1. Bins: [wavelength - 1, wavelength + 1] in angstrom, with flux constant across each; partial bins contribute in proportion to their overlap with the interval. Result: 4348 angstrom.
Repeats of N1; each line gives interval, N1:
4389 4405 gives 4390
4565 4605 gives 4570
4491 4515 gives 4492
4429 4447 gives 4430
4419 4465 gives 4420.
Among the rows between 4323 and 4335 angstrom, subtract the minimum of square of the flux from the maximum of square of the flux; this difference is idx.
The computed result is 32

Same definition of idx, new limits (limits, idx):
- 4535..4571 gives 93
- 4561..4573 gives 50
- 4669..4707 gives 81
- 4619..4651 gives 63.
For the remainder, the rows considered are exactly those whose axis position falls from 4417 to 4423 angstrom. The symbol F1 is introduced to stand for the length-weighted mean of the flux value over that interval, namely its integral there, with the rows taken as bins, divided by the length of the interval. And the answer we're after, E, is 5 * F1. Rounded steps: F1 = 9.0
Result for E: 45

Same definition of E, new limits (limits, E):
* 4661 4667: 53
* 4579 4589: 51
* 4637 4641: 38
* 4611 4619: 54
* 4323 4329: 56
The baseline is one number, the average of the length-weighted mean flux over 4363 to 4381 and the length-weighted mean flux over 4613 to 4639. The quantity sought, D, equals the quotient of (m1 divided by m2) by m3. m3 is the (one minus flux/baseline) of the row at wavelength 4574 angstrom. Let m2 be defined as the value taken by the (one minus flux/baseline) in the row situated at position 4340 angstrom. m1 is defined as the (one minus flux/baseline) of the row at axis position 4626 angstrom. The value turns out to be -9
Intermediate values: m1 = -0.144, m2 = -0.1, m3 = -0.15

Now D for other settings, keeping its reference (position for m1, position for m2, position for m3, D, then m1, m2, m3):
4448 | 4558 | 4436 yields 9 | -0.093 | 0.1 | -0.19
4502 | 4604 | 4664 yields 8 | 0.039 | -0.1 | -0.05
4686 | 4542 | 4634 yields 10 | -0.418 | -0.2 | 0.19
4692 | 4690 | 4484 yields -6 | -0.290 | -0.3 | -0.17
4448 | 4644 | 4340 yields 5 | -0.093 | 0.2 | -0.11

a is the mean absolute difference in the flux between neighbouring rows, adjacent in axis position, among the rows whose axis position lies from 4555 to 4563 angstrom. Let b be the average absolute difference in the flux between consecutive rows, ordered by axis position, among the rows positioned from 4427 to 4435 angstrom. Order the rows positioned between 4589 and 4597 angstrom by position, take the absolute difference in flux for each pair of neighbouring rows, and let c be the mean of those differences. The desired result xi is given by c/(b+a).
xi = 0.37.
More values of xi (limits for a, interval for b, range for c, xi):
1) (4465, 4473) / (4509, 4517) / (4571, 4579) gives 0.36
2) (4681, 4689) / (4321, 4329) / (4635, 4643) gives 0.25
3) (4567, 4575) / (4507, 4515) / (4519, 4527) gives 0.40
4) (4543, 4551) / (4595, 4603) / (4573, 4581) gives 0.49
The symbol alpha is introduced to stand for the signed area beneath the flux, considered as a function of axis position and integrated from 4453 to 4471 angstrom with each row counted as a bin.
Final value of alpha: 173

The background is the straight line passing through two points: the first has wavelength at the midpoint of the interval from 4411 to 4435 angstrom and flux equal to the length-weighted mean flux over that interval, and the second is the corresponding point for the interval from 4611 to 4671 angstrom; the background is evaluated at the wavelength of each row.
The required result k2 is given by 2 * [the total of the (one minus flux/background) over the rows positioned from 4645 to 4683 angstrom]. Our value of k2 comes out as -5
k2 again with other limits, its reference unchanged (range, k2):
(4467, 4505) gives 1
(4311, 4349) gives -3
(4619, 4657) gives 2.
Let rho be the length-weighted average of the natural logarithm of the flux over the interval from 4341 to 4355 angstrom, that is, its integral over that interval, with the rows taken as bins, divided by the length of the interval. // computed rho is 2.31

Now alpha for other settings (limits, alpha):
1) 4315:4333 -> 188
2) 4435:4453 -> 188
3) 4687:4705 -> 232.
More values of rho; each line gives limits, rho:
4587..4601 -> 2.39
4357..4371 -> 2.22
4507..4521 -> 2.31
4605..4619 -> 2.35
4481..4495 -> 2.30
